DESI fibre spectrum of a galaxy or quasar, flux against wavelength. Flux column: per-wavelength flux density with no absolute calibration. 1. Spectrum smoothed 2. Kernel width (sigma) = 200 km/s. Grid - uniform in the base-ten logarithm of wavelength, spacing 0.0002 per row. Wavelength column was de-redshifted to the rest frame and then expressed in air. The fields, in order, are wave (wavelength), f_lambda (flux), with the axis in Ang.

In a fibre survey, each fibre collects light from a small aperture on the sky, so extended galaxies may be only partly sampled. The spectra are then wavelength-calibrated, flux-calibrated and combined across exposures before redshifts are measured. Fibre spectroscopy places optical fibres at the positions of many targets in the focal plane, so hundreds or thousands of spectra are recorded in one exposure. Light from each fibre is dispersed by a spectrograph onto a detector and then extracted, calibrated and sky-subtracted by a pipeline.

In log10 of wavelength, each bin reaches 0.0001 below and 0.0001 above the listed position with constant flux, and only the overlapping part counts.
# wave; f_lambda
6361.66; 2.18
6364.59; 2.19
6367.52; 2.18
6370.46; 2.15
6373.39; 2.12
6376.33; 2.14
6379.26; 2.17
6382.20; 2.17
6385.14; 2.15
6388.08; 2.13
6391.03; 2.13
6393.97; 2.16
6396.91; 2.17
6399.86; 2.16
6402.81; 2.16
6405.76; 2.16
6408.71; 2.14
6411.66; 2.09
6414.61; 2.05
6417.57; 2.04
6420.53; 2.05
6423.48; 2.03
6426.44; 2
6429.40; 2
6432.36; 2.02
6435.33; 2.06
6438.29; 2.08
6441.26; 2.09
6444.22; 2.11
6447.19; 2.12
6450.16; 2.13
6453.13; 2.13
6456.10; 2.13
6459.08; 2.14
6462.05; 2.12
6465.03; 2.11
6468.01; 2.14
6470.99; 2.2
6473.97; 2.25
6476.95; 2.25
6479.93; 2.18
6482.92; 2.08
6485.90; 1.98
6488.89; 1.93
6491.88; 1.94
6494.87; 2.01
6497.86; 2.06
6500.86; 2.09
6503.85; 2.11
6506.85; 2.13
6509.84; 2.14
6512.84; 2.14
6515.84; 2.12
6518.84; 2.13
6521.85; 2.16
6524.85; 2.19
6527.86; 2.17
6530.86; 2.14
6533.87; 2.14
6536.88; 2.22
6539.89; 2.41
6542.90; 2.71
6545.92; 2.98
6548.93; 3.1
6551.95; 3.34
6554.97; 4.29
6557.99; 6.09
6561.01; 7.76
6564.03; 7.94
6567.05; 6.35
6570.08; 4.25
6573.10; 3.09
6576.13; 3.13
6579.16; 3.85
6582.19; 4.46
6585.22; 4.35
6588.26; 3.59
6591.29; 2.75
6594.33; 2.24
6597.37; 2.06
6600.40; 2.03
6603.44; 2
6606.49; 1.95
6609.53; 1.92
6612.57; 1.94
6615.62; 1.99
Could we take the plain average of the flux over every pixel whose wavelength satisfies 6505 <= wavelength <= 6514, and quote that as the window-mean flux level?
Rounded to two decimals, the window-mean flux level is 2.14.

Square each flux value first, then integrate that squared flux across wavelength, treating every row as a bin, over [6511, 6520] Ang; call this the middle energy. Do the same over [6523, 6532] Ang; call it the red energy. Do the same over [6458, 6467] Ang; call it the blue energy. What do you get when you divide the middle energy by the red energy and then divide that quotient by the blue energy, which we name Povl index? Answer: 0.024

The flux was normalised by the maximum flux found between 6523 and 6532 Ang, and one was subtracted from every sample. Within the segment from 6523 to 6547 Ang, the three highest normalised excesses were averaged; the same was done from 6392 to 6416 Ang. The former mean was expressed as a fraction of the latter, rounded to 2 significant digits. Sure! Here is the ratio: -19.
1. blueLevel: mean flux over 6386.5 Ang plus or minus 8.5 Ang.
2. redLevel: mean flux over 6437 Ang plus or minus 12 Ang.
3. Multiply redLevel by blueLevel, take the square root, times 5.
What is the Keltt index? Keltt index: 10.5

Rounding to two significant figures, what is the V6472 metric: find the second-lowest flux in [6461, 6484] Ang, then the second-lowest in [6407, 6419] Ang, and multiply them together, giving 4.3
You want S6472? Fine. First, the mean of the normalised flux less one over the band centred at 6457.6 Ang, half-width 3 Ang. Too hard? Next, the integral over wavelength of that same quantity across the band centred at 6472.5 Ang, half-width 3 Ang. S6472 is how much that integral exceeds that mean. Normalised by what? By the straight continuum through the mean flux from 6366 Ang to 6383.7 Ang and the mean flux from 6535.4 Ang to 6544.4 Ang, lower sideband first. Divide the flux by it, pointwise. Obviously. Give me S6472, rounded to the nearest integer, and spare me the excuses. 0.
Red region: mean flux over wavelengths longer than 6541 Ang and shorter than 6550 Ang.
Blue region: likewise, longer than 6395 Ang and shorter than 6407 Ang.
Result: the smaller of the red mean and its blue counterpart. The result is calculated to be 2.16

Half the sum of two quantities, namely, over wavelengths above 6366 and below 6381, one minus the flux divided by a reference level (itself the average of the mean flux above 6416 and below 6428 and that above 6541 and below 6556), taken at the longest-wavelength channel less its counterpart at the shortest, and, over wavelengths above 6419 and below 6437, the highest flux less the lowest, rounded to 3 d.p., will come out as 0.032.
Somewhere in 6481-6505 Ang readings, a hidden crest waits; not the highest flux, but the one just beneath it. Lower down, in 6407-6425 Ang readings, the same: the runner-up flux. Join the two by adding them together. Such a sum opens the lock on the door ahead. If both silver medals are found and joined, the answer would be 4.2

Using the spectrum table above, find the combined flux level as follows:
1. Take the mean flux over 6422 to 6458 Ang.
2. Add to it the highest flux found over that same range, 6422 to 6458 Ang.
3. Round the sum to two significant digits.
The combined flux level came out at 4.2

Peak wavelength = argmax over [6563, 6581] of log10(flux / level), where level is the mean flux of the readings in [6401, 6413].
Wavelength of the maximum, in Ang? 6564.03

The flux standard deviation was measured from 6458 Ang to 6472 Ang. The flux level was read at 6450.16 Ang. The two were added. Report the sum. 2.2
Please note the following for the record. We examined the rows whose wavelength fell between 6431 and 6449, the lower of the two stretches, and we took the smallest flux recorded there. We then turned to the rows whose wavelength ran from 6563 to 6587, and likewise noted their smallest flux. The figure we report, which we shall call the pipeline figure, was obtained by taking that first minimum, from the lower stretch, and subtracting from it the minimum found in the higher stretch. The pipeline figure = -1.1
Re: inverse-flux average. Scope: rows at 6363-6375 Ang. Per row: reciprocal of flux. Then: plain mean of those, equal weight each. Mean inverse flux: 0.463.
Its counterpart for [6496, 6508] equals 0.477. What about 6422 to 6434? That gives 0.497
